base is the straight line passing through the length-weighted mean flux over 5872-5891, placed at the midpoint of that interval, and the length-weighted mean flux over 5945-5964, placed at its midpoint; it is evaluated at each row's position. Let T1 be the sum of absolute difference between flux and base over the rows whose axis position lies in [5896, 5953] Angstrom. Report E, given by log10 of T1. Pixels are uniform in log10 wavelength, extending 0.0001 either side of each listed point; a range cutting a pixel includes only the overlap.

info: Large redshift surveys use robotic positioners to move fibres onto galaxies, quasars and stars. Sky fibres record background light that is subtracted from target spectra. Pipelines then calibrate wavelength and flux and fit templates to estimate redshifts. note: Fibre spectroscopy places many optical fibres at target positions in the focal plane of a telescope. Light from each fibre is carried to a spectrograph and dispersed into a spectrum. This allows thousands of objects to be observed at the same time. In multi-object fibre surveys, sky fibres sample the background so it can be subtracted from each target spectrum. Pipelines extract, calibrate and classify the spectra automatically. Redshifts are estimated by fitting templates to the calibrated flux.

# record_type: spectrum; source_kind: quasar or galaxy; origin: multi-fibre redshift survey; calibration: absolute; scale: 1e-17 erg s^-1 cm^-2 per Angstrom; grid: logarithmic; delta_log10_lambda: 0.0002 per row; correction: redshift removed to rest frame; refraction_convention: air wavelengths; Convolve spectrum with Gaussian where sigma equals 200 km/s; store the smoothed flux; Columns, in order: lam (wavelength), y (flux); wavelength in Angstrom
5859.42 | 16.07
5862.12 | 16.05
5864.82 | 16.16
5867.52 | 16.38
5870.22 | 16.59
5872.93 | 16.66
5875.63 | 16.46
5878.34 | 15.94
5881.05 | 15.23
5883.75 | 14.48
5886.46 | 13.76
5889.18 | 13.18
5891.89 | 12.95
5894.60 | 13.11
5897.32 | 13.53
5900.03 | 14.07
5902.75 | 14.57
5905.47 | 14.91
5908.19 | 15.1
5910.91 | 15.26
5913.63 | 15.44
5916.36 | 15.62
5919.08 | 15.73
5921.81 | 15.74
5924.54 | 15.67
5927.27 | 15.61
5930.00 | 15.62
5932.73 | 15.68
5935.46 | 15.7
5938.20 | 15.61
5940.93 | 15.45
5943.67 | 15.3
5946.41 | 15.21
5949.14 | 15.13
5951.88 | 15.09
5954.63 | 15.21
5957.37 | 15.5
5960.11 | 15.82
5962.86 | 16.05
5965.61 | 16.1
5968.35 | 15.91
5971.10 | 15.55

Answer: 0.92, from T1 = 8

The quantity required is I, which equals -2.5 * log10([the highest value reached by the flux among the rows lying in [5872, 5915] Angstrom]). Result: -3.05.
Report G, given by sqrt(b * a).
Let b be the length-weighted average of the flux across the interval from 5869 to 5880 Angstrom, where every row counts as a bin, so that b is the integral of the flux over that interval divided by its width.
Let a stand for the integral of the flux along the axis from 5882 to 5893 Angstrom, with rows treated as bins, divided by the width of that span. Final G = 15.0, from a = 13.7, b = 16.4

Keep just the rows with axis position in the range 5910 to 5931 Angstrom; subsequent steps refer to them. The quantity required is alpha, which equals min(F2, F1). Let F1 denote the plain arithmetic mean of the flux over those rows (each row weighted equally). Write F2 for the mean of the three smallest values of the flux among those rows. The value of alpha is 15.4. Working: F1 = 15.6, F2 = 15.4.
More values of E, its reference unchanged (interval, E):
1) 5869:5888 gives 0.89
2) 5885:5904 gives 1.02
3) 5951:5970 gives 0.41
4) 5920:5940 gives 0.42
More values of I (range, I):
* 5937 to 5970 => -3.02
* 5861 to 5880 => -3.05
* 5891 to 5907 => -2.93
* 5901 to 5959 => -2.99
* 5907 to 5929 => -2.99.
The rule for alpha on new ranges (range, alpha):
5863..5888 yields 14.5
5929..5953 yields 15.1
